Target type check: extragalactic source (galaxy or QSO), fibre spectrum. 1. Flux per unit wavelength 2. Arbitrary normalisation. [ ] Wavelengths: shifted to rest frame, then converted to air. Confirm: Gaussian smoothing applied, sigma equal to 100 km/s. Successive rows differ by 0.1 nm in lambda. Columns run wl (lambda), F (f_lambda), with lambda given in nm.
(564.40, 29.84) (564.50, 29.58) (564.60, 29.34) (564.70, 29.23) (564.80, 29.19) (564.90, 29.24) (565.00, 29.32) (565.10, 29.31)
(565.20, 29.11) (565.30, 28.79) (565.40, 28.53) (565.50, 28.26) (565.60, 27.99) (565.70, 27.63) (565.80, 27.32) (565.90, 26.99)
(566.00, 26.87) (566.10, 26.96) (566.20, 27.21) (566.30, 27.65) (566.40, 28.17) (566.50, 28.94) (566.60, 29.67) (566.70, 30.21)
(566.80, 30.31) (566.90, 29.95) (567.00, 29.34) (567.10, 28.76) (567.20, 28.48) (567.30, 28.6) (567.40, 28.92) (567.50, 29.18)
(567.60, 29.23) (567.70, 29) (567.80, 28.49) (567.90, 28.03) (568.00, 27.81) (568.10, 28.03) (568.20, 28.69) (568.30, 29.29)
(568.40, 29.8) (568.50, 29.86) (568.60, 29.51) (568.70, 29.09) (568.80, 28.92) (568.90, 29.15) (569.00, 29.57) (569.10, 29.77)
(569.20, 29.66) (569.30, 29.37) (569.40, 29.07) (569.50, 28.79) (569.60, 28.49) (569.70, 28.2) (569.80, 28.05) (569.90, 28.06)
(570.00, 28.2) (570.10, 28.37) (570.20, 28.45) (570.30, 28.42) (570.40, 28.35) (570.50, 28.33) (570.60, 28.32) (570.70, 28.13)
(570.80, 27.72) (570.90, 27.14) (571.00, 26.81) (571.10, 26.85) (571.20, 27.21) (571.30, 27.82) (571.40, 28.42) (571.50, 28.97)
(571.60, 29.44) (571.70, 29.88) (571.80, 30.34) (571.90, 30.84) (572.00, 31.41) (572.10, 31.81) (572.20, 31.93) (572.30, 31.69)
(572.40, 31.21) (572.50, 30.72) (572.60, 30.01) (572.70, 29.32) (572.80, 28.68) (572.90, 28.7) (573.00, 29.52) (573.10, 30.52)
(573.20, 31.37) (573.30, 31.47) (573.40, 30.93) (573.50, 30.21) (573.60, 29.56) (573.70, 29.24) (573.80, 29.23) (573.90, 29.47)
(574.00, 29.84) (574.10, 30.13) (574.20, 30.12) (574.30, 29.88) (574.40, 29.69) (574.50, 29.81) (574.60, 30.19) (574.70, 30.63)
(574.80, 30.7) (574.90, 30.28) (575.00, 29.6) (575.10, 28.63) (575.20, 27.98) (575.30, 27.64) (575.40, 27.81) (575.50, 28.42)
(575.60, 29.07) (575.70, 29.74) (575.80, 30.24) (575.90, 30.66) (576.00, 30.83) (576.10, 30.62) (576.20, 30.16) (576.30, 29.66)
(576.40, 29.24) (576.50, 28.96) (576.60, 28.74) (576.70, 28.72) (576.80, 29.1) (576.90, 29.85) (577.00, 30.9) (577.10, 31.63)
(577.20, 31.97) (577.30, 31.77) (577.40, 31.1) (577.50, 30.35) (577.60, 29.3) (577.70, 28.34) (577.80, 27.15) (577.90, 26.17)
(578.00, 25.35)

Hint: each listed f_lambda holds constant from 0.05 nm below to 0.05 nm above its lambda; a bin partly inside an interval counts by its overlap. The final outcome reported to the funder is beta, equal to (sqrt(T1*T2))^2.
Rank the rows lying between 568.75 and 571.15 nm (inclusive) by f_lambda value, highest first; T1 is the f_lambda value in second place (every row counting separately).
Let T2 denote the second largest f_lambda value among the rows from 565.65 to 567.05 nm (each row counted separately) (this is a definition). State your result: 896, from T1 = 29.66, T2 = 30.21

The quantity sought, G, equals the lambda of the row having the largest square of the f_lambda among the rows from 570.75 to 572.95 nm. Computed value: 572.20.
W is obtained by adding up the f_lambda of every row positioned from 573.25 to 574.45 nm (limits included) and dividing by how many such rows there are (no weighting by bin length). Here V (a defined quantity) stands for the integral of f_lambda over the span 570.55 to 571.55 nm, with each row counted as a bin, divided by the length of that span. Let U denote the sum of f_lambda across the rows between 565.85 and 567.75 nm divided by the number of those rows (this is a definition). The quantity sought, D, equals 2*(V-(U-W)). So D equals 58.1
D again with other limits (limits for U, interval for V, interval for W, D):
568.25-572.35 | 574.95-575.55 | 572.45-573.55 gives 58.9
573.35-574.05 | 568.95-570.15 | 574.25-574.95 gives 58.4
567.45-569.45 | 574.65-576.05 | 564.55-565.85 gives 58.2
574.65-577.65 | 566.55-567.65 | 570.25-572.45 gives 57.3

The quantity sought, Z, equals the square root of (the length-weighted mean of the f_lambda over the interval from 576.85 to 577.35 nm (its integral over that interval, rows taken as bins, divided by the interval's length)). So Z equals 5.59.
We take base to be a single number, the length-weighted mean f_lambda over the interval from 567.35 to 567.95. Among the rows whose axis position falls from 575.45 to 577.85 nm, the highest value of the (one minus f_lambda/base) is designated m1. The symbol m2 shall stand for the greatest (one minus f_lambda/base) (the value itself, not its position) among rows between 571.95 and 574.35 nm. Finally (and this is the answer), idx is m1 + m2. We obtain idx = 0.06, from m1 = 0.058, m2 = 0.00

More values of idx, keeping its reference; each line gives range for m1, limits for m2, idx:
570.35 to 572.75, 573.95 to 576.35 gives 0.11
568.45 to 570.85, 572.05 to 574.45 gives 0.04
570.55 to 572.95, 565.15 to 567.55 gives 0.14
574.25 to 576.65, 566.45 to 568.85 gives 0.08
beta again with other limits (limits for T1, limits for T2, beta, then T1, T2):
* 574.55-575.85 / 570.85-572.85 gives 974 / 30.63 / 31.81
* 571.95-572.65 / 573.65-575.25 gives 974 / 31.81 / 30.63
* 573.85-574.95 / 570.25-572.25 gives 974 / 30.63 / 31.81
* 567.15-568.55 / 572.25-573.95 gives 938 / 29.8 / 31.47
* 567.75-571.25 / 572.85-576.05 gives 935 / 29.8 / 31.37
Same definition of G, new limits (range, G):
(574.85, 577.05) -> 577.00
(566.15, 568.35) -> 566.80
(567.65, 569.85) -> 568.50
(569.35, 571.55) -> 569.40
